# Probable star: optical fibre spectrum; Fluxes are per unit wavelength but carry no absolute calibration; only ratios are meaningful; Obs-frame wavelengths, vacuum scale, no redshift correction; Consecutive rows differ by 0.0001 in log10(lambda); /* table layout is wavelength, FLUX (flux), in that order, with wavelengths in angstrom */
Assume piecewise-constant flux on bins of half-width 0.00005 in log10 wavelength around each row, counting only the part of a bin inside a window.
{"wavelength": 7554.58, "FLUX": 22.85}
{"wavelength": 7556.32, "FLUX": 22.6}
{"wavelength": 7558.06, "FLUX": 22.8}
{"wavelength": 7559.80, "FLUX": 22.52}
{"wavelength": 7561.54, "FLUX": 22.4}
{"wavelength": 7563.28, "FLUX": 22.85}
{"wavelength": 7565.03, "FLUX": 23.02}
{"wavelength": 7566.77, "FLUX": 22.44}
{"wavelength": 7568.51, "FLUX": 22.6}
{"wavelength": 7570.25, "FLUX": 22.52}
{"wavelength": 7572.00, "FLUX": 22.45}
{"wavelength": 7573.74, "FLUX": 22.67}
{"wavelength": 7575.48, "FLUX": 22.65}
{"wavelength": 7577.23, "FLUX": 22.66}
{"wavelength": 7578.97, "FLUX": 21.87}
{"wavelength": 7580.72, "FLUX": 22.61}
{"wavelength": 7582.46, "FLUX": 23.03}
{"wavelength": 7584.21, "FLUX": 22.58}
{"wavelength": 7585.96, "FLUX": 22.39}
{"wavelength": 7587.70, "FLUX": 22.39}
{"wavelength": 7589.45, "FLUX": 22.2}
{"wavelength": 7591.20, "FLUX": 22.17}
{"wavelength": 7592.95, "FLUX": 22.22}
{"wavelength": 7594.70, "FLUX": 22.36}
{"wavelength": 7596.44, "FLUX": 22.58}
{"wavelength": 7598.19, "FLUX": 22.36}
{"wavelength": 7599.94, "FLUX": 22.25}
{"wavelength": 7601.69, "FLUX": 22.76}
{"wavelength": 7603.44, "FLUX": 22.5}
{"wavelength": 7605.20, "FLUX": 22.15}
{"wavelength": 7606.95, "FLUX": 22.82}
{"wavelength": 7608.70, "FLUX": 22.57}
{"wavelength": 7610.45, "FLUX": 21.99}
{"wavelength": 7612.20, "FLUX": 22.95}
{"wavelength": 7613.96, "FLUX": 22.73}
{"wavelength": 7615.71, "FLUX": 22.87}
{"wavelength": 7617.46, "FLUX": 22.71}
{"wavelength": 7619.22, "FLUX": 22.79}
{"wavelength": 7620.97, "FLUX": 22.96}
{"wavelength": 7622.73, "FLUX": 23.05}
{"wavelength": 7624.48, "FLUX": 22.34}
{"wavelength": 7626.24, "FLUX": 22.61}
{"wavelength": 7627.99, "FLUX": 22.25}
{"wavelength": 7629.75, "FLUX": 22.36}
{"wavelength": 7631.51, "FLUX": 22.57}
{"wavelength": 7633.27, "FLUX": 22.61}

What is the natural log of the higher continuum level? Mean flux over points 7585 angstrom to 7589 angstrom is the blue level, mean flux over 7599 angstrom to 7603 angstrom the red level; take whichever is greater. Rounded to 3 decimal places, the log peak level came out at 3.114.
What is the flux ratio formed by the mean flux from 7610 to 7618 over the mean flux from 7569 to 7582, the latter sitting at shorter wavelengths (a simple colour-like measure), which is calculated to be 1.01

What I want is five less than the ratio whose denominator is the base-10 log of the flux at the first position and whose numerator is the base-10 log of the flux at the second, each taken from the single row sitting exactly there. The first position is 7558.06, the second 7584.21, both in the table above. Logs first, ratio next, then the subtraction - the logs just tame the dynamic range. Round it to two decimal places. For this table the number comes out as -4.00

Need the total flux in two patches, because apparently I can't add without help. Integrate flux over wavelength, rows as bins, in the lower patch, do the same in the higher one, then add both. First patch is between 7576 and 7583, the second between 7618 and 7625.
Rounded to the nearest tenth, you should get 317.3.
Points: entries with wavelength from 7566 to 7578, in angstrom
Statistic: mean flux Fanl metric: 22.57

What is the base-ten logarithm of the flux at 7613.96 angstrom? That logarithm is 1.36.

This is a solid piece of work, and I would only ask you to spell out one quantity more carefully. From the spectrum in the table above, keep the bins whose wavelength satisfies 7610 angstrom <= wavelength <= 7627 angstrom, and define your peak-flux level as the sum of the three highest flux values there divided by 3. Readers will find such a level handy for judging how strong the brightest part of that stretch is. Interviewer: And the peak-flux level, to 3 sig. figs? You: 23.0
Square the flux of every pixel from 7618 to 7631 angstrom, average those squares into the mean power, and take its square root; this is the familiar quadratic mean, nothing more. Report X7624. 22.6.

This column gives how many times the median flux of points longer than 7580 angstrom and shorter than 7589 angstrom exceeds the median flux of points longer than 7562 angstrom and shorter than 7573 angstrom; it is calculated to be 1.00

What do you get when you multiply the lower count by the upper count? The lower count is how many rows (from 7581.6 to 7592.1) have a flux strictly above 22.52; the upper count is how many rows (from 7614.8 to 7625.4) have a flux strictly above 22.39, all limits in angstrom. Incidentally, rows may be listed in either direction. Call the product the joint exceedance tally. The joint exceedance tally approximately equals 10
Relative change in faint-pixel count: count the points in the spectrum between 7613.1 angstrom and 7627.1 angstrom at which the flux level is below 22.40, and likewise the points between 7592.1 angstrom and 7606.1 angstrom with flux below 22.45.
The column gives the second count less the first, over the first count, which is 4.0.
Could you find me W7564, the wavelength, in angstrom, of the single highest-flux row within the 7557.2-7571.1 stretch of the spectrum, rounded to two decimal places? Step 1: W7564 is 7565.03 angstrom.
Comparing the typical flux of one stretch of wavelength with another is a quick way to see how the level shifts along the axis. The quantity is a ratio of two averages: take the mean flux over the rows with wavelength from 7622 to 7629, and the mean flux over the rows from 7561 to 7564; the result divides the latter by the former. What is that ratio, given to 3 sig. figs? 1.00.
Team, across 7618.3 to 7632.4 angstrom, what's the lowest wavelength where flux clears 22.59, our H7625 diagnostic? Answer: 7619.22 angstrom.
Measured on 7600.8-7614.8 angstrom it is 7601.69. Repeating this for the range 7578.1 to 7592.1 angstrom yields 7580.72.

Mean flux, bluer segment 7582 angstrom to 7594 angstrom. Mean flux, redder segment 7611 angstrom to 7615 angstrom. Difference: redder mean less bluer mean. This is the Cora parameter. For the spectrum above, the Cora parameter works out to 0.4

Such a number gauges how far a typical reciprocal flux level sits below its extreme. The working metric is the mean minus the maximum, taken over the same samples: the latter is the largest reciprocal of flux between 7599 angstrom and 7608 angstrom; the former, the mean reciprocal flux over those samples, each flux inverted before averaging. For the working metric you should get -0.0007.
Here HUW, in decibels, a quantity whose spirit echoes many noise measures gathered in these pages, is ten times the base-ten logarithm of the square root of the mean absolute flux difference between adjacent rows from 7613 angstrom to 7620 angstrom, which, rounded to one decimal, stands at -4.5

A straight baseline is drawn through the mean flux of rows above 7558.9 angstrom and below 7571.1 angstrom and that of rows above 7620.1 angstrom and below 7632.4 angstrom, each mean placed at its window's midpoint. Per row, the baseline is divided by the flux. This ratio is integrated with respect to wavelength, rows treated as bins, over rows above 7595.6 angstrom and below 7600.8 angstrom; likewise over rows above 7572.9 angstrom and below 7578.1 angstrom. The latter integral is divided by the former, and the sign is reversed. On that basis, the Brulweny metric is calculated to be -0.99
